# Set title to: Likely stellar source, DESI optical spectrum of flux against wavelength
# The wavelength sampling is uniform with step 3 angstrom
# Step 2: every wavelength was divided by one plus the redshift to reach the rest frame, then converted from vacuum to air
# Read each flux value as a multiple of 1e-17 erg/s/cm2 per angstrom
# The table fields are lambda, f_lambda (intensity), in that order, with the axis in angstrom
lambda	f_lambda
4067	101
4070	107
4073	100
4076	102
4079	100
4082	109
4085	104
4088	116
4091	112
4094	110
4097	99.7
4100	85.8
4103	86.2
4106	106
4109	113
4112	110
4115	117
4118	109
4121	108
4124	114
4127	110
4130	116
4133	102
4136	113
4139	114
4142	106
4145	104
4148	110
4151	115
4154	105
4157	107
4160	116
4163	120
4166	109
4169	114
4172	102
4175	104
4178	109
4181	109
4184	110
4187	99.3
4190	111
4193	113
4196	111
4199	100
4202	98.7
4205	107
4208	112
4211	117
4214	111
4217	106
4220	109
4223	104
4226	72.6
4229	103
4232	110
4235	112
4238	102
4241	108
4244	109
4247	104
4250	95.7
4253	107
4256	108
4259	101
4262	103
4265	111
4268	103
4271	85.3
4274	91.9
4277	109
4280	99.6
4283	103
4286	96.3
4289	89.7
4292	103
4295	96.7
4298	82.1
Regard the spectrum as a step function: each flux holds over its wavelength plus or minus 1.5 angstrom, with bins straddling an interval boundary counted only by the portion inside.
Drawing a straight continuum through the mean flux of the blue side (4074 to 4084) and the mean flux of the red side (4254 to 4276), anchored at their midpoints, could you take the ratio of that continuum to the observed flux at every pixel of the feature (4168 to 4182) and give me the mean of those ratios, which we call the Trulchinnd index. 0.95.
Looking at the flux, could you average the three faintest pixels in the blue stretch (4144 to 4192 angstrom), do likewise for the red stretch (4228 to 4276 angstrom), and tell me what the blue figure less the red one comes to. 11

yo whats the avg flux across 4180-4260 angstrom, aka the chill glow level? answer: 106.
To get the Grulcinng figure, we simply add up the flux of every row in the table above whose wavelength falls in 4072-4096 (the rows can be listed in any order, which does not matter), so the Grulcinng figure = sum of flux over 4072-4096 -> 853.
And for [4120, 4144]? 883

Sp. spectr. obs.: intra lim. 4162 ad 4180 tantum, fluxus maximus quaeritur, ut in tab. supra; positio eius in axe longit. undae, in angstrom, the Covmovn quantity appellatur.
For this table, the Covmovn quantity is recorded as 4163 angstrom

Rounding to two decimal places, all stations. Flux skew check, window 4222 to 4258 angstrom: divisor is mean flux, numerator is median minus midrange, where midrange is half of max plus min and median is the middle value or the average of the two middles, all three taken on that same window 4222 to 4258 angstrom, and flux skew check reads 0.13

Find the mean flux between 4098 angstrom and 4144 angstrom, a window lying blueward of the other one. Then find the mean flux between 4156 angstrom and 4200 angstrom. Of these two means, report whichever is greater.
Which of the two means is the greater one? 109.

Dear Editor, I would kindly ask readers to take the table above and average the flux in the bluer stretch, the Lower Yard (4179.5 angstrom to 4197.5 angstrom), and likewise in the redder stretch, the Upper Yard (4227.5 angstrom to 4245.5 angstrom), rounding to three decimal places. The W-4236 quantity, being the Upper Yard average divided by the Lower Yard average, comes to 0.986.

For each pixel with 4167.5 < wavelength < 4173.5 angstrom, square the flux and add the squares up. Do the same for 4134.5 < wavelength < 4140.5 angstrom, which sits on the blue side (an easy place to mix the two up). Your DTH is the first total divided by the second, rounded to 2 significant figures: 0.91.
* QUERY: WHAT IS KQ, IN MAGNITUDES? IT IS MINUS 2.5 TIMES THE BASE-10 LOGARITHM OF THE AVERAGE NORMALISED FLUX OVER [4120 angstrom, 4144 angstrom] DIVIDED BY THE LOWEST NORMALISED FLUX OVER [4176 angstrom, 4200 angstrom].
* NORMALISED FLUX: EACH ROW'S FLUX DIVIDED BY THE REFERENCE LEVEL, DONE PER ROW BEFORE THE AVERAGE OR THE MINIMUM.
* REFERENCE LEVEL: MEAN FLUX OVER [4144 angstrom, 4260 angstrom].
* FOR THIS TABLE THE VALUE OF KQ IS -0.11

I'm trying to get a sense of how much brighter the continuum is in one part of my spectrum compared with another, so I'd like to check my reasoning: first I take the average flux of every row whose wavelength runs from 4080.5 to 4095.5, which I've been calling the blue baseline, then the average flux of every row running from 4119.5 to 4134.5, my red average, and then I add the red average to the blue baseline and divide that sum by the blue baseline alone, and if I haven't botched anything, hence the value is 2.00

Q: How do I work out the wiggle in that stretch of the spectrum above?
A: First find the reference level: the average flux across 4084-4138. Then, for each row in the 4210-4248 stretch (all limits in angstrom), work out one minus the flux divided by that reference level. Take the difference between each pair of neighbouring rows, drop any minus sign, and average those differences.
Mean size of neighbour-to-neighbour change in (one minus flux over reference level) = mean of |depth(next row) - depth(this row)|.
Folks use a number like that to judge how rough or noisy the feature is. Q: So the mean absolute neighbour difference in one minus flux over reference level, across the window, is 0.087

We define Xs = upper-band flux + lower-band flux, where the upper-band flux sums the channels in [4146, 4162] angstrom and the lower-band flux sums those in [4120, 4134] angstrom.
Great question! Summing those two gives 1103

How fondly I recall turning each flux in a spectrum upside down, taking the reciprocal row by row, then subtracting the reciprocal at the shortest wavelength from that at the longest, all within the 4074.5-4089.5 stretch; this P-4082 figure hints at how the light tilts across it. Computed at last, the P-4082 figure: -0.0012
